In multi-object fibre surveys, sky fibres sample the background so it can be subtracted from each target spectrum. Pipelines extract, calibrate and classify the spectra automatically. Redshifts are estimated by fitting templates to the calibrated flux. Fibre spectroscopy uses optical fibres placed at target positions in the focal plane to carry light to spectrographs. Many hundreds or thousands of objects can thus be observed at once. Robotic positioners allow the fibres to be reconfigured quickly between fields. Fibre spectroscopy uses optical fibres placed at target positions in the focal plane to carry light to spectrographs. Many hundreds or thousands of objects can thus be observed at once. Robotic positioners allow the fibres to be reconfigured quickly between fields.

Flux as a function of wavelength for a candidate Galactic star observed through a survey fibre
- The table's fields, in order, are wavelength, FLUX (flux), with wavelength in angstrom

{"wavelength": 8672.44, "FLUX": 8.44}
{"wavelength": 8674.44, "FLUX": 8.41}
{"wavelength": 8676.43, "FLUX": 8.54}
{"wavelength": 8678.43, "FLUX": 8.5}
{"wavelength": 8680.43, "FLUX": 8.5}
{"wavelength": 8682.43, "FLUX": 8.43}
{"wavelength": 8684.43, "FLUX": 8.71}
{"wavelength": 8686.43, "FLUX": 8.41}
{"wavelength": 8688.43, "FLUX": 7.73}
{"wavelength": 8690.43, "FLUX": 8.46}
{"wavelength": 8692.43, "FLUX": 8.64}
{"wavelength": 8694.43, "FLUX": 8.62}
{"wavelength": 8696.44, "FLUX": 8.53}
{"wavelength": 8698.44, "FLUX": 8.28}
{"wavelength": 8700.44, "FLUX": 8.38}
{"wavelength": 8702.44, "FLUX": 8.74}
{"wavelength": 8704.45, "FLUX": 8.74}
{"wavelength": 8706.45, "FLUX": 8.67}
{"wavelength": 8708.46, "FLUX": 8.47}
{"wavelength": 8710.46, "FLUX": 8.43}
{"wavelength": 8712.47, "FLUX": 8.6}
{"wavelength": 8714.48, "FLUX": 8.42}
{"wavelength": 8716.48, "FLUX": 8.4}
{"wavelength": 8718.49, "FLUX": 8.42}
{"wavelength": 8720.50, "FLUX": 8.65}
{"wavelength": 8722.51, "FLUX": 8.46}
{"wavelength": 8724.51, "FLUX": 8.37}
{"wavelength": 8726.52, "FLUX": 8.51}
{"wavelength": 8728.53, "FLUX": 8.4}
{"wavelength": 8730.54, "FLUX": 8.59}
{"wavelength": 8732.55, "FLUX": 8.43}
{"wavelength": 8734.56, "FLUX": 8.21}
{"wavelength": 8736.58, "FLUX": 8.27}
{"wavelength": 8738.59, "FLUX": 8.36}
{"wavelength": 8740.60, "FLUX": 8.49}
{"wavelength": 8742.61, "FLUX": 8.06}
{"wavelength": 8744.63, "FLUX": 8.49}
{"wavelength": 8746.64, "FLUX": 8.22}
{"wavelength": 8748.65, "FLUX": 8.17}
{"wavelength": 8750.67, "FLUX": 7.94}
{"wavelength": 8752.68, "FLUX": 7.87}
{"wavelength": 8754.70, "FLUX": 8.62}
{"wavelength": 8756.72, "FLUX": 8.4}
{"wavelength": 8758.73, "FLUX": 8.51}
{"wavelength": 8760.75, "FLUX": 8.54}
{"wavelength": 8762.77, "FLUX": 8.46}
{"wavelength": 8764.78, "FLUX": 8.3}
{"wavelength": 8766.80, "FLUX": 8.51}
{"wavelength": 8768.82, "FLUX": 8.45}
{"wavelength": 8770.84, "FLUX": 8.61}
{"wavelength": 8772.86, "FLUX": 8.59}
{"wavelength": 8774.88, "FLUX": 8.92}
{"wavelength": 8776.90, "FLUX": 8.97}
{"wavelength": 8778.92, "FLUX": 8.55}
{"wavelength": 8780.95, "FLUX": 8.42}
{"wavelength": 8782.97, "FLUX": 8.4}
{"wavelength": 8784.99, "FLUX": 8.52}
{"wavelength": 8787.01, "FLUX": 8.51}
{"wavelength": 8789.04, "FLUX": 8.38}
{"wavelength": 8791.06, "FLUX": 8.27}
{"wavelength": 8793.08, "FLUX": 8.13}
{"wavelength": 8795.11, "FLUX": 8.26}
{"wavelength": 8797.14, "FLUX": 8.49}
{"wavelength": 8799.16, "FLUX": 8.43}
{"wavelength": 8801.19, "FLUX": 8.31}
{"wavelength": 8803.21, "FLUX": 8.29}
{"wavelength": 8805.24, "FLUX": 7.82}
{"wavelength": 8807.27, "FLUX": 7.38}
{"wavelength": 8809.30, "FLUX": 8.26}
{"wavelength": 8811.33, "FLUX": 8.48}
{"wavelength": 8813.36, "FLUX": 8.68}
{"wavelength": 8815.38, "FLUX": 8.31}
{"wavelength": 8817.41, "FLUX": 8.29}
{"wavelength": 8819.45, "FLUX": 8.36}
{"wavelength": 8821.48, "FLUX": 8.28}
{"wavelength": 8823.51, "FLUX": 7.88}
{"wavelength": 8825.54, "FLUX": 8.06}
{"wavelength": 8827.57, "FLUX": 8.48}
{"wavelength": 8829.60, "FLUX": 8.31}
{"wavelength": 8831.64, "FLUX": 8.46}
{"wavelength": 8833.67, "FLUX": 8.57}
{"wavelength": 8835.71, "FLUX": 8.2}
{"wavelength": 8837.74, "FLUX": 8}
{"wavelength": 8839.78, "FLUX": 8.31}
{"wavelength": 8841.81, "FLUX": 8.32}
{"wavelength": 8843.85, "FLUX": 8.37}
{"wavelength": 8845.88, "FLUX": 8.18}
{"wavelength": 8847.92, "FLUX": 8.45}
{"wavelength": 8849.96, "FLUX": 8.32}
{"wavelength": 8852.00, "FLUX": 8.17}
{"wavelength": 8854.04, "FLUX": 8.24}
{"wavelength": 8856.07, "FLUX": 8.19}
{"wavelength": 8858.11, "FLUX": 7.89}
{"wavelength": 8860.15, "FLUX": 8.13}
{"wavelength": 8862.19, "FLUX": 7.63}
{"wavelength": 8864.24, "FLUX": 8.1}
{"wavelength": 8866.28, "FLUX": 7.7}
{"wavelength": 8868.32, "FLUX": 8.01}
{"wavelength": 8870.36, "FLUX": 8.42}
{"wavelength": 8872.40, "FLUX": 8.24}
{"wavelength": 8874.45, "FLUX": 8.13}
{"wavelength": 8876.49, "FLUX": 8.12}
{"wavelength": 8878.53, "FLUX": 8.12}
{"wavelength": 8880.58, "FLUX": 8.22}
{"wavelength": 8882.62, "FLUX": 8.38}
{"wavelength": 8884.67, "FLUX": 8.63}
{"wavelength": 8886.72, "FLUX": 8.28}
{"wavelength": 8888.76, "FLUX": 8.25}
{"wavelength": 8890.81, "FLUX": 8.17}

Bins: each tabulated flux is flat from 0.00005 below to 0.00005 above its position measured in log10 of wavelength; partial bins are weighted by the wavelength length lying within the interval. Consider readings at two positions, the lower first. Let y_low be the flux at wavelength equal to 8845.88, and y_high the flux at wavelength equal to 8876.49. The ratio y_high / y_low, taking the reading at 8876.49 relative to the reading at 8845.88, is 0.99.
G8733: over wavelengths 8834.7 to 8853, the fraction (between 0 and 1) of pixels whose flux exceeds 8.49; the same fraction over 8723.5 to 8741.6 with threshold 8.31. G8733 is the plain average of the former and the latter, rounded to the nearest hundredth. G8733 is 0.39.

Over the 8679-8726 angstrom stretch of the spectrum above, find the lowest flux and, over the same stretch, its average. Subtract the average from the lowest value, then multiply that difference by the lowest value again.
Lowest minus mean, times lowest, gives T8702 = -5.8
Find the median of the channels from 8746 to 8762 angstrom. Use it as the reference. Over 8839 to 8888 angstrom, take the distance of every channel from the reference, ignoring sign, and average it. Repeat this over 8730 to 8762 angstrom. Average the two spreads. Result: 0.186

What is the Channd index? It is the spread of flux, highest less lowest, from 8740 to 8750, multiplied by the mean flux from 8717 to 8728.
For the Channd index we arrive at 3.6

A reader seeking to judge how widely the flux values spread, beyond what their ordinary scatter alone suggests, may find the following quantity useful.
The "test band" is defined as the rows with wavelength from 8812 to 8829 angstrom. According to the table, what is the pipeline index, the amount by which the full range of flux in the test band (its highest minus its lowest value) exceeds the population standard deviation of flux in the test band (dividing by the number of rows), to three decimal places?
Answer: 0.572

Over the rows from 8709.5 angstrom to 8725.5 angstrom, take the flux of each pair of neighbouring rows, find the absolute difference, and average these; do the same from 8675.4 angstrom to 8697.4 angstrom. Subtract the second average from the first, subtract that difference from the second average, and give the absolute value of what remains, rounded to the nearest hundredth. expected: 0.35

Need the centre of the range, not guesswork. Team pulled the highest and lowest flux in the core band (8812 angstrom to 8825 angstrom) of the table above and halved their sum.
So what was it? 8.28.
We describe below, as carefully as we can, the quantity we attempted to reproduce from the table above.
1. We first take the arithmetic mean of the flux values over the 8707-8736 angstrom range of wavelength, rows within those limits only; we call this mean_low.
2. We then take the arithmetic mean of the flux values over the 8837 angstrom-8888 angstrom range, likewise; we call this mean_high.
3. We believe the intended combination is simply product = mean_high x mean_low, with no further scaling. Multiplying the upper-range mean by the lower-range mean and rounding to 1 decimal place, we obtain 69.2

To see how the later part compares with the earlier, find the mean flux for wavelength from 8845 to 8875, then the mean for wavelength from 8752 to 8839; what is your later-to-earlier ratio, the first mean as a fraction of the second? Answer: 0.971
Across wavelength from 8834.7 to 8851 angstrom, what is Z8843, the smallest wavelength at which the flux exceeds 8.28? 8839.78 angstrom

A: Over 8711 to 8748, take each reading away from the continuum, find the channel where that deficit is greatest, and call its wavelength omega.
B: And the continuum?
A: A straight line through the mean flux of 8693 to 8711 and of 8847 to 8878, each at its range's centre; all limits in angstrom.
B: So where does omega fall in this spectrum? 8742.61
